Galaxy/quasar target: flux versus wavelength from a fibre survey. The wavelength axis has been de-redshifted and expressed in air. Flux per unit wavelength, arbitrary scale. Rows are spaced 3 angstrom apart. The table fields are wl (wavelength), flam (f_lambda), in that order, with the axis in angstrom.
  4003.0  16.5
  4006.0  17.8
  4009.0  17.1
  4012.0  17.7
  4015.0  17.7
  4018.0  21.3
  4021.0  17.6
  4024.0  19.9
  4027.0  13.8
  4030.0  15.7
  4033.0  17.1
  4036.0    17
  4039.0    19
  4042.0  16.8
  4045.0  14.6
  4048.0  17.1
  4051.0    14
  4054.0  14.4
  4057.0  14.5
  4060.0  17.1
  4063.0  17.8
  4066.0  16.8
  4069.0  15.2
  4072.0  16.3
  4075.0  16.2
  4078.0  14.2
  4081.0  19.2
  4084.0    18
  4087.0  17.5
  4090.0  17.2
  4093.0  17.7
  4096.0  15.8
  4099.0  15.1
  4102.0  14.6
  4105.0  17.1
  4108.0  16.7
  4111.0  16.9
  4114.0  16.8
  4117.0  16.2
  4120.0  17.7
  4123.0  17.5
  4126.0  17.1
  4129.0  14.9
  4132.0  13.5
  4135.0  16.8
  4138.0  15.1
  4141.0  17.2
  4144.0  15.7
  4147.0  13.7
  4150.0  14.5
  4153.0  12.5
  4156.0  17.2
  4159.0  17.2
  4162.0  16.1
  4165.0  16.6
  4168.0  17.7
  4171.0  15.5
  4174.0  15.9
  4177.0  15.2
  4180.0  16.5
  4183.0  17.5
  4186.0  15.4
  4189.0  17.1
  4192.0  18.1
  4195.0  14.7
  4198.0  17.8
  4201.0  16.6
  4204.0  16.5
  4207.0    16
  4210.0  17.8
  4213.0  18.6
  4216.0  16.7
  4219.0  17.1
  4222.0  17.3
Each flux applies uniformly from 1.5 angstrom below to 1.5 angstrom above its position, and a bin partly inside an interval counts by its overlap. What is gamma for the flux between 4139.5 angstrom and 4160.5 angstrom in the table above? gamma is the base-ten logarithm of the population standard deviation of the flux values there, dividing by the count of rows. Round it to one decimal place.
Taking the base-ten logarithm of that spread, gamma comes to 0.2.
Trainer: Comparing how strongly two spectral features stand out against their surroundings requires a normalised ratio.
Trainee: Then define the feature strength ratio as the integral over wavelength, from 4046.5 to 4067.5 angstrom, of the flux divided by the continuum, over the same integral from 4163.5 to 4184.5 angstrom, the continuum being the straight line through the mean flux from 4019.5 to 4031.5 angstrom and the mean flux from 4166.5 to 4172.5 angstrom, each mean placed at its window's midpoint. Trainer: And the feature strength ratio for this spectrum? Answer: 1.0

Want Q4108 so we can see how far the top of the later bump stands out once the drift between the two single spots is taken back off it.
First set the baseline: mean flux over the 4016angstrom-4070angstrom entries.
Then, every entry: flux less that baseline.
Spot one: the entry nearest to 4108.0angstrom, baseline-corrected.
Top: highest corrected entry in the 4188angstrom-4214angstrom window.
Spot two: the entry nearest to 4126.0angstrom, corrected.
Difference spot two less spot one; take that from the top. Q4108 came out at 1.5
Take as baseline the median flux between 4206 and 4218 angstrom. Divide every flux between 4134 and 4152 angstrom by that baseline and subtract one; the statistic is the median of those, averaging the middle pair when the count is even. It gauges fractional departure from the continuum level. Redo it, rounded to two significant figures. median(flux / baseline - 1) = -0.11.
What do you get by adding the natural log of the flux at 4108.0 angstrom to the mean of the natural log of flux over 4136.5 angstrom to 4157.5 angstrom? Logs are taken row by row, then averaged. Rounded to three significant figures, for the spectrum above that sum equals 5.53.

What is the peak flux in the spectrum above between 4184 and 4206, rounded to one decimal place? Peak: 18.1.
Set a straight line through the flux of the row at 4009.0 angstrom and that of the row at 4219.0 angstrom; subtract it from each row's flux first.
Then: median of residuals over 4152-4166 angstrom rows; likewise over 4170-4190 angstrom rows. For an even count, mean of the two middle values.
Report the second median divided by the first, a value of 2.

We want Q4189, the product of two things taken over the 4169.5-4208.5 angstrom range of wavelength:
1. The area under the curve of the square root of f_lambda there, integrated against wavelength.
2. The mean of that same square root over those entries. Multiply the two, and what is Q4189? 638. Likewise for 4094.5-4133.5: 629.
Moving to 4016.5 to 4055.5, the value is 652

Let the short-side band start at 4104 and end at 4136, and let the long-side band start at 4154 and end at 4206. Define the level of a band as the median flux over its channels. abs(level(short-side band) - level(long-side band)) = 0.20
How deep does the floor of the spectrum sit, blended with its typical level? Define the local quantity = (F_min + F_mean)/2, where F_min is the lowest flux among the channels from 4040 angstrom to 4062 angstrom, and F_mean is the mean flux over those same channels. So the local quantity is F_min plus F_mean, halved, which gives 14.8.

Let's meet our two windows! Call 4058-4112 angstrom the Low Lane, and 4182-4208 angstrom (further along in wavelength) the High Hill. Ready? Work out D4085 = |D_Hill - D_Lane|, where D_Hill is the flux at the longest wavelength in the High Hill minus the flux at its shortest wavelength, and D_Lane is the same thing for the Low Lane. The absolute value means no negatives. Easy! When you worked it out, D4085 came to 1.3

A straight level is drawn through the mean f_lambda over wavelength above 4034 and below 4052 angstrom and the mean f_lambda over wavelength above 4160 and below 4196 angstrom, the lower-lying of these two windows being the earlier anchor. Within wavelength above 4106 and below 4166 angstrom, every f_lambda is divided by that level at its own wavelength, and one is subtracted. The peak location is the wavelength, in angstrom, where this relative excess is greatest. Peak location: 4120.0 angstrom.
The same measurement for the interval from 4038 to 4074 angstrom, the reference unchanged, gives 4039.0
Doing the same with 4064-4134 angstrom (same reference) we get 4081.0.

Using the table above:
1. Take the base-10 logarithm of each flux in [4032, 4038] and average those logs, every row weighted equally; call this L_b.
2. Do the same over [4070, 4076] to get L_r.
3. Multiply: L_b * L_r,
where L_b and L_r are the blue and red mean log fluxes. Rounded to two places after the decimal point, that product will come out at 1.49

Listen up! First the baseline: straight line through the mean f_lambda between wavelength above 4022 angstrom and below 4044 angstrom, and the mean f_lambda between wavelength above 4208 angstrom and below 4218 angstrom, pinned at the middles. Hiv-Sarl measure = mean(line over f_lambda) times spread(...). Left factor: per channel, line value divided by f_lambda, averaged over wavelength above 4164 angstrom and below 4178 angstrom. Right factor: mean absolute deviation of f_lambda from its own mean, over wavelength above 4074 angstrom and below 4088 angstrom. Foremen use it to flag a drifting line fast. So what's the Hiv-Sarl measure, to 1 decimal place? 1.6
